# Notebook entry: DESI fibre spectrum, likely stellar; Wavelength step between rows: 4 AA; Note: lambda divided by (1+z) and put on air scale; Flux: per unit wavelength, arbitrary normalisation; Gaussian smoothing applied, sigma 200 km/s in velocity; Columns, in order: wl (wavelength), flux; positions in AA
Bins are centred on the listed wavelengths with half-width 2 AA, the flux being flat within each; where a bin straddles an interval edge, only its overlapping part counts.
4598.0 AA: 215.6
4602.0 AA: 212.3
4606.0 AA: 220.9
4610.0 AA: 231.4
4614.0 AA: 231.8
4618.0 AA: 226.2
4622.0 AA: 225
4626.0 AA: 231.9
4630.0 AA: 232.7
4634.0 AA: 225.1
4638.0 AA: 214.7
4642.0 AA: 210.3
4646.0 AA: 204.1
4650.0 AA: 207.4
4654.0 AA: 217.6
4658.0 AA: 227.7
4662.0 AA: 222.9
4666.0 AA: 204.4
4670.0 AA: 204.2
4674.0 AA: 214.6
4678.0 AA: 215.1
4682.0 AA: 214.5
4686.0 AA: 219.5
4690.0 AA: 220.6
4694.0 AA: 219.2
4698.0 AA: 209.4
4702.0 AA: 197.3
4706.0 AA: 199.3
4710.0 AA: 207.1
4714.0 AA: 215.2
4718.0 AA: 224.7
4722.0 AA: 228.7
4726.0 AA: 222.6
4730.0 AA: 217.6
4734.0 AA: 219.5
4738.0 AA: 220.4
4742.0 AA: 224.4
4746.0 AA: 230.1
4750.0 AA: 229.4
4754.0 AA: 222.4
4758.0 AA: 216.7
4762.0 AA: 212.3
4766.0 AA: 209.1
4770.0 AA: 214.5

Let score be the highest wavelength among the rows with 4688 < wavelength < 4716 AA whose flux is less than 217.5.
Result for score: 4714.0 AA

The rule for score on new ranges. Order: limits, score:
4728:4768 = 4766.0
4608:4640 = 4638.0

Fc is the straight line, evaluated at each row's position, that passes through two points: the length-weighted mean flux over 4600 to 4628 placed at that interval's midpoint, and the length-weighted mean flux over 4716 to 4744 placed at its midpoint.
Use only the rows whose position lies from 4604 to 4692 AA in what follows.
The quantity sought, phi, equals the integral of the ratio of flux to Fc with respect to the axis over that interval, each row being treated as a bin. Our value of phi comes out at 86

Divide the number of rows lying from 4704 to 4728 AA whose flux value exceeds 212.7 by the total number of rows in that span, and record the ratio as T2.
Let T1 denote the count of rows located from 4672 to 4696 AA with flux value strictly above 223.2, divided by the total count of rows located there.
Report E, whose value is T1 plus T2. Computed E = 0.67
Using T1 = 0.00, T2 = 0.7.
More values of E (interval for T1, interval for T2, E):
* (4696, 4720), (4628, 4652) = 0.67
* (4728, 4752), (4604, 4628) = 1.50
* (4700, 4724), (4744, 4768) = 1.00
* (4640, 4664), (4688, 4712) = 0.50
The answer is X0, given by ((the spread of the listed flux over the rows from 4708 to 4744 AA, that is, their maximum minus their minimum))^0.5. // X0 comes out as 4.6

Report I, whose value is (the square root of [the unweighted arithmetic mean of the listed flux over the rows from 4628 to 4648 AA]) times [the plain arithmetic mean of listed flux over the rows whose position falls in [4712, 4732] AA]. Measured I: 3270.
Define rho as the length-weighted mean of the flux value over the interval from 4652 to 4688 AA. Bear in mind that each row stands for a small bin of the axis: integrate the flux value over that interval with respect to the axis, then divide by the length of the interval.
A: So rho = 216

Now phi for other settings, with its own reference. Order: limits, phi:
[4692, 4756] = 63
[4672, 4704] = 31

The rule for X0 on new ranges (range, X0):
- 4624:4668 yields 5.3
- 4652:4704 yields 5.5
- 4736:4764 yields 4.2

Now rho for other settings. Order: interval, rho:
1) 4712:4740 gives 221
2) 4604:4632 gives 229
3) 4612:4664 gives 221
